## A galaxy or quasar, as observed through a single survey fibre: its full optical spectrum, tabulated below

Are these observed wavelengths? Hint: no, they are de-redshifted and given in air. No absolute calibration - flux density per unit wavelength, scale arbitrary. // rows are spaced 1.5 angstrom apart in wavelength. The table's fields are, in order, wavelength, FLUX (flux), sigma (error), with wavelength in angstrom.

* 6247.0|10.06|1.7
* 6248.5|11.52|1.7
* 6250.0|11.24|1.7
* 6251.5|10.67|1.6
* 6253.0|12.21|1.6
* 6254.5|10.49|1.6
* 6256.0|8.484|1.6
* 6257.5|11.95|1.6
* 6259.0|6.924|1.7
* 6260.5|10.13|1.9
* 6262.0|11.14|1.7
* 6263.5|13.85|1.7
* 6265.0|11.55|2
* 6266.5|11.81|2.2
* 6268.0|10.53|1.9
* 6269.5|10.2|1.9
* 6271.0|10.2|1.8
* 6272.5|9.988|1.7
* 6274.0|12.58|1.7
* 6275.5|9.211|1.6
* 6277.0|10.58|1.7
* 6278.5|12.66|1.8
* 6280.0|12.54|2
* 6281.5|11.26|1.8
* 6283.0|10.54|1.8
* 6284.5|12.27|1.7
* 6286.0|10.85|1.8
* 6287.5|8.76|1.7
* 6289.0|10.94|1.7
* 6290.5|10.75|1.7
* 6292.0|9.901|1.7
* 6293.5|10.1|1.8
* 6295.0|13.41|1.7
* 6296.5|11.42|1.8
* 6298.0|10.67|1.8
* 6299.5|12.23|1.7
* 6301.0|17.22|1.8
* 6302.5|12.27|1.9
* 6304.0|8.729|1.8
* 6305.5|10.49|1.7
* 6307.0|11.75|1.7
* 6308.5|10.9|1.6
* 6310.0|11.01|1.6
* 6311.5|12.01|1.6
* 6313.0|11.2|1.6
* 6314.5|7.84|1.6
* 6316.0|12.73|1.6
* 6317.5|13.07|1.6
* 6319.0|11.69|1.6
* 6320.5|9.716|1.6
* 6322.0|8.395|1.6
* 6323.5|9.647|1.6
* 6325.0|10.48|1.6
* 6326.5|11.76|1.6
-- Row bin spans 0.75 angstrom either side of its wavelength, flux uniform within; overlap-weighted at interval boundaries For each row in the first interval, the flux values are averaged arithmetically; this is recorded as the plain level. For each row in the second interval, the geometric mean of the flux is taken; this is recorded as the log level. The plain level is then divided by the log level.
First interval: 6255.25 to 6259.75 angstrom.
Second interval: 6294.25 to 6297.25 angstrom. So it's 0.74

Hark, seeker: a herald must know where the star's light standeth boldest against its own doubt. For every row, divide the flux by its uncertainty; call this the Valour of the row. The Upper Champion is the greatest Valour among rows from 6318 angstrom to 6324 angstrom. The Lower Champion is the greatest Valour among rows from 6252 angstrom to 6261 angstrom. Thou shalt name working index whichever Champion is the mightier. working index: 7.6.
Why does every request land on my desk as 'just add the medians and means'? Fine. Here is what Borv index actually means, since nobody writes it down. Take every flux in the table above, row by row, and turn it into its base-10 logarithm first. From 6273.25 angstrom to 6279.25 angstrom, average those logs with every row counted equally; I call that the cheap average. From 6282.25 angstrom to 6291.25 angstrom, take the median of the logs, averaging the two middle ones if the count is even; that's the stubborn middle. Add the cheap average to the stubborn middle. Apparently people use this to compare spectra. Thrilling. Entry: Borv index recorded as 2.08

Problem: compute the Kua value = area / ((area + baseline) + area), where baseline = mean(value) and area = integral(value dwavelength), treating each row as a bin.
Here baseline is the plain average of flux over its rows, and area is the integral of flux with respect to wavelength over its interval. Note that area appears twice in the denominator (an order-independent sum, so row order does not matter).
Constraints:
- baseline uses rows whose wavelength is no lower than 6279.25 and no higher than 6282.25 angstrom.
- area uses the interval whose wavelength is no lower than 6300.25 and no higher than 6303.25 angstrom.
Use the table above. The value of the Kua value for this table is 0.441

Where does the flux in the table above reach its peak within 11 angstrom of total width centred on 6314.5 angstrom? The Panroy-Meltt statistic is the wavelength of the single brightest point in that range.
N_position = 6317.5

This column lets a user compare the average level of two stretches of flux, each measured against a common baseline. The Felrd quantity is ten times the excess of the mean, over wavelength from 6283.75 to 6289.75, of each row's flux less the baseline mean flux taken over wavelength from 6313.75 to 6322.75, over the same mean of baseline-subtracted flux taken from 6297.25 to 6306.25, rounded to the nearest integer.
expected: -12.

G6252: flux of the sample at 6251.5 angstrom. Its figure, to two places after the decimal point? 10.67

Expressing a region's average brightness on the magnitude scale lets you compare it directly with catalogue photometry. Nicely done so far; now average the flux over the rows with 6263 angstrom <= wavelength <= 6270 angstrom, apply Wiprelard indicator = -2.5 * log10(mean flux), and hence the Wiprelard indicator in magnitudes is -2.66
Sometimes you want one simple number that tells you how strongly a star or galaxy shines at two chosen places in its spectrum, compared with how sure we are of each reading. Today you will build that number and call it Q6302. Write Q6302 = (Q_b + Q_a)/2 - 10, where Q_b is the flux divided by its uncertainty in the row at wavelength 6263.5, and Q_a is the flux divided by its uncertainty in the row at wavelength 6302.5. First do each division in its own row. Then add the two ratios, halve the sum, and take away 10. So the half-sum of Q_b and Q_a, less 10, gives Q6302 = -2.70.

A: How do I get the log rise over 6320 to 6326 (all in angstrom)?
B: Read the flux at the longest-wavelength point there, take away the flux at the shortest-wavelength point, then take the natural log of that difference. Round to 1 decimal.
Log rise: -0.3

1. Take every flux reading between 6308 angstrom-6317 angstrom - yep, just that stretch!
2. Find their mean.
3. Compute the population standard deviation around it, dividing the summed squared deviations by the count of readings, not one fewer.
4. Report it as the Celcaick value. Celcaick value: 1.5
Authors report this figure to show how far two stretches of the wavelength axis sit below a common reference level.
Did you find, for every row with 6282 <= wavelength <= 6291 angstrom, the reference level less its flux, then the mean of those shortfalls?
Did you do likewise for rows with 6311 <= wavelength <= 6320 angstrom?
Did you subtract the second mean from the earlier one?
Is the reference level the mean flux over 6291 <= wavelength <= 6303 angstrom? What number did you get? 0.7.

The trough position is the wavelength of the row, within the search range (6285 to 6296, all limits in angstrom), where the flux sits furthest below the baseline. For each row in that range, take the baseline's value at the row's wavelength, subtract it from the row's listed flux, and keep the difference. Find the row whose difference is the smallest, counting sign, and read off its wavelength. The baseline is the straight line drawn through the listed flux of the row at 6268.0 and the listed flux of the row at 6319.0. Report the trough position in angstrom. 6287.5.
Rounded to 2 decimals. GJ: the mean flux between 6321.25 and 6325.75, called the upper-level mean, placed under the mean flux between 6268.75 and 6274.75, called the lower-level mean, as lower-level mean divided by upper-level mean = 1.13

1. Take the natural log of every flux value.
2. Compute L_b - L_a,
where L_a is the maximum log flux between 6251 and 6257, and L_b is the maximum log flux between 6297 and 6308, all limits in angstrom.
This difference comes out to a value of 0.34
